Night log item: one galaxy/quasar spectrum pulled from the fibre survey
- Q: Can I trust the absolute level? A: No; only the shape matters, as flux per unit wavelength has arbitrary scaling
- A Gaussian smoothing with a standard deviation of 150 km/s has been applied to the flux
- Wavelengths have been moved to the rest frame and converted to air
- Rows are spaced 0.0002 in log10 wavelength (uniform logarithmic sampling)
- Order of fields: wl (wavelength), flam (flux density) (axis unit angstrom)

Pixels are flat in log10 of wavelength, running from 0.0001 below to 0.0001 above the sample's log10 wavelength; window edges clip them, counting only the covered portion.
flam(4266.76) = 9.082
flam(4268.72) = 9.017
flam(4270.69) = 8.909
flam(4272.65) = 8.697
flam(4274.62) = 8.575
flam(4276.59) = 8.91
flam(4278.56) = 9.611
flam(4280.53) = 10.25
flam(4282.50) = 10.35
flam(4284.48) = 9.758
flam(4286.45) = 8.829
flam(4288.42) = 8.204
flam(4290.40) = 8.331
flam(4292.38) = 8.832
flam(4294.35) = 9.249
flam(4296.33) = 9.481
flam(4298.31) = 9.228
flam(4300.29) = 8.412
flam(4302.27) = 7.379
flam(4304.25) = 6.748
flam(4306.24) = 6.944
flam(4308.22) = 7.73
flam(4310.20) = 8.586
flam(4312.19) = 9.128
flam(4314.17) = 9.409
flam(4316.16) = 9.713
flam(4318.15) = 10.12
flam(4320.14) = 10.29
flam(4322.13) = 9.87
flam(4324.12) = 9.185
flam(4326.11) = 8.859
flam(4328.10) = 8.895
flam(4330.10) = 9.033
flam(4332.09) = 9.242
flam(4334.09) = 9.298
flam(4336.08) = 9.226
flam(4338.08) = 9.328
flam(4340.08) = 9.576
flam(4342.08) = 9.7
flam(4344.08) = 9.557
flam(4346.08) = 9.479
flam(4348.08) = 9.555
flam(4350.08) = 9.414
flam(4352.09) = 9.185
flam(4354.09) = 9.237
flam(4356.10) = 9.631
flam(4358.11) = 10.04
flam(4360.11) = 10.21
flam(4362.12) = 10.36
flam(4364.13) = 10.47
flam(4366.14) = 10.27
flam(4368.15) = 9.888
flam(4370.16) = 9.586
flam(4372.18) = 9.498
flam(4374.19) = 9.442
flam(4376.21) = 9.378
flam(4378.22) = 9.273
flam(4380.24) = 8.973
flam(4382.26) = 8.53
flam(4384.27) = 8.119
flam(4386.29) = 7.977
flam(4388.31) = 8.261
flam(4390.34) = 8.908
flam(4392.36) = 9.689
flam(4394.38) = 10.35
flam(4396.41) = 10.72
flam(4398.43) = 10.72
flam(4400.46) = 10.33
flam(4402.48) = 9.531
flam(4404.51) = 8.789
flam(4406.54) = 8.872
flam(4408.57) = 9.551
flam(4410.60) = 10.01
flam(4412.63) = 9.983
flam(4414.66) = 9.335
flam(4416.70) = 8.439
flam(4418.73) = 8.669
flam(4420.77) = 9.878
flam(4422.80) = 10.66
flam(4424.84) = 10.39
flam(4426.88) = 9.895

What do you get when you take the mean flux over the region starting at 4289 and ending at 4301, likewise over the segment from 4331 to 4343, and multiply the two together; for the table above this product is 84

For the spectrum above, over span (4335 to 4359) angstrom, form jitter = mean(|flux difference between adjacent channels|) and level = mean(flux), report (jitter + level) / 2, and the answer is 4.8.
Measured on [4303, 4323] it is 4.6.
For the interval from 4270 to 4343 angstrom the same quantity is 4.7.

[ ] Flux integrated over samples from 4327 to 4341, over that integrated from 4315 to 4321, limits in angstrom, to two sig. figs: 2.2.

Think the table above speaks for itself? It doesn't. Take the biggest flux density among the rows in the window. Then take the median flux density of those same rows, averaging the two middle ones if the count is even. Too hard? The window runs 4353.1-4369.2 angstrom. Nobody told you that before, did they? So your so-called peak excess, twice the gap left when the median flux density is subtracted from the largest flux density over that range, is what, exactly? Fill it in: 0.7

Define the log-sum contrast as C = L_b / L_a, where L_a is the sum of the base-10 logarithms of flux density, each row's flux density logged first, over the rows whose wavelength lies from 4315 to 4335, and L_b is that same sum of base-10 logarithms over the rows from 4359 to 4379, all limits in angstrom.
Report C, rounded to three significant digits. 1.02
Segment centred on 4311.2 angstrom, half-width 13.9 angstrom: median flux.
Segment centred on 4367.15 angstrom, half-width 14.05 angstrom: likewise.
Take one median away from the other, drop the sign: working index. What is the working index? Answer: 0.452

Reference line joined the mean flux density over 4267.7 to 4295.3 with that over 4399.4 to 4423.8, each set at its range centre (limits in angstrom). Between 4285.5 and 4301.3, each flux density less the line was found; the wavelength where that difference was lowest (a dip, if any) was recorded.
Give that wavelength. 4288.42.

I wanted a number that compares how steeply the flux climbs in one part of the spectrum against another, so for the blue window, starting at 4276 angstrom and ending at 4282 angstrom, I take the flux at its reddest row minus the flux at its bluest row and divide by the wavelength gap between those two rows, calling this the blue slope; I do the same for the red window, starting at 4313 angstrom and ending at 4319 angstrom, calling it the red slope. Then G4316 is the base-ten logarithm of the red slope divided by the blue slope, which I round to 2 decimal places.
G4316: -0.28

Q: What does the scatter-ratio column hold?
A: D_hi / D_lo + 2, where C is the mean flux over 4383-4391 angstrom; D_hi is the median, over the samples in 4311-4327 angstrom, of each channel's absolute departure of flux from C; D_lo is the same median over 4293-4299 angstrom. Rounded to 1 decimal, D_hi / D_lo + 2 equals 3.3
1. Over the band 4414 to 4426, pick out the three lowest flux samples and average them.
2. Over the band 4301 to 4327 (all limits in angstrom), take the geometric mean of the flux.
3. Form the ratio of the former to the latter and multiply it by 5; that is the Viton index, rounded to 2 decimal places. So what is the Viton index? 5.07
